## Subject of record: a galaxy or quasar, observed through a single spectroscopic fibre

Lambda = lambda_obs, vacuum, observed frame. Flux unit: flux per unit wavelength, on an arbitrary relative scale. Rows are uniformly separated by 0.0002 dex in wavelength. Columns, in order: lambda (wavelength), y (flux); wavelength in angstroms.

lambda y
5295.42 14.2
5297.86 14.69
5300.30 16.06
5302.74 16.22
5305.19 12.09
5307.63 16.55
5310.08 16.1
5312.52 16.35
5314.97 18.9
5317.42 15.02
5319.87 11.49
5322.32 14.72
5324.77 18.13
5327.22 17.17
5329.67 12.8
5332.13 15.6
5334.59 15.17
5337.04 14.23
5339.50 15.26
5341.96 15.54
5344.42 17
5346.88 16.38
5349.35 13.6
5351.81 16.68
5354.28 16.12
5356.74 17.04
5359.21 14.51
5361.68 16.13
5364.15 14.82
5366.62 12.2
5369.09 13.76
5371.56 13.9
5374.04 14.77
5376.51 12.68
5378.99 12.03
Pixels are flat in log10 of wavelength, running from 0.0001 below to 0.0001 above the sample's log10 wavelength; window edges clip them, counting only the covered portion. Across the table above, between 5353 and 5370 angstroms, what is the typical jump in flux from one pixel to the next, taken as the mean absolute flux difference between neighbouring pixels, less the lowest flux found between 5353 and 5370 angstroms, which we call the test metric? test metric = -10.4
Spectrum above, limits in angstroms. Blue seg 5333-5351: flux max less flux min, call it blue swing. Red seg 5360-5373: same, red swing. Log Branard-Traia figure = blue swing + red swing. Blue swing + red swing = 7.3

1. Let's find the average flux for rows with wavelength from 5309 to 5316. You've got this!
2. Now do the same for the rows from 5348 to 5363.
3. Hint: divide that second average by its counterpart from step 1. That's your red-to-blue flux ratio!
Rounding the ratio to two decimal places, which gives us 0.92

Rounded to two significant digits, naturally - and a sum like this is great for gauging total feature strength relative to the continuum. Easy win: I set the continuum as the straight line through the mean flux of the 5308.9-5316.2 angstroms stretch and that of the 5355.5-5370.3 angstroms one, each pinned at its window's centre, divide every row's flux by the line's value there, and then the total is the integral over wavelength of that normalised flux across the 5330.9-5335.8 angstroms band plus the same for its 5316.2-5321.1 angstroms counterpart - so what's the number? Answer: 8.5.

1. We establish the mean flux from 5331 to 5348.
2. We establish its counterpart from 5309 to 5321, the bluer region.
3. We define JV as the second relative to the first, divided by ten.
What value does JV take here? 0.100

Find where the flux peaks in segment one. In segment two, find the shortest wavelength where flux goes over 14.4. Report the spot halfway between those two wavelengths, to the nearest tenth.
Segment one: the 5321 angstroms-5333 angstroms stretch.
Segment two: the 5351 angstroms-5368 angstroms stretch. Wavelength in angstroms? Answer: 5338.3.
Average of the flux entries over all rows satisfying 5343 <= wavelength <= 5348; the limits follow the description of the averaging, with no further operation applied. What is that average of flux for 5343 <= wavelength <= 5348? 16.7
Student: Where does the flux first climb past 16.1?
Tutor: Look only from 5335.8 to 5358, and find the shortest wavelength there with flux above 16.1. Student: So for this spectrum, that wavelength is 5344.42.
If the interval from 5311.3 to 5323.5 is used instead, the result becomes 5312.52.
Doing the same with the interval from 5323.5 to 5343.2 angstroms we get 5324.77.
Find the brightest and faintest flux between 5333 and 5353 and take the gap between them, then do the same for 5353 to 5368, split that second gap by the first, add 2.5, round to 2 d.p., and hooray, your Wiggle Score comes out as 3.92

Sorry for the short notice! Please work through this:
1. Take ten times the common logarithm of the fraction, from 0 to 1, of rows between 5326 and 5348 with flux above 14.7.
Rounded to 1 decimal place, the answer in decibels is -1.1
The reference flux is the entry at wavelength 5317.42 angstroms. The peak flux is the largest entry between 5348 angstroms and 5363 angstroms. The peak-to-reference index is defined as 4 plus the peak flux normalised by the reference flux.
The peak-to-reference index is 5.13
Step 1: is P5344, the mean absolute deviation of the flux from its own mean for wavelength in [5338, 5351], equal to 0.91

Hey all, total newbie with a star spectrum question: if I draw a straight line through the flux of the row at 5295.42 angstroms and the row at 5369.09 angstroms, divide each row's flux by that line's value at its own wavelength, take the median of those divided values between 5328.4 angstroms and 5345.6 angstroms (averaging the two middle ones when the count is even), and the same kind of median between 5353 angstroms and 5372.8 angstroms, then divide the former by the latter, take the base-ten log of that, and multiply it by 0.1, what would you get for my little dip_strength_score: 0.0013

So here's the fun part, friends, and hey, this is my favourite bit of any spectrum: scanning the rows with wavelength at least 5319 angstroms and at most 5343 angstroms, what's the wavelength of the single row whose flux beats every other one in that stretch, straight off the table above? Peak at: 5324.77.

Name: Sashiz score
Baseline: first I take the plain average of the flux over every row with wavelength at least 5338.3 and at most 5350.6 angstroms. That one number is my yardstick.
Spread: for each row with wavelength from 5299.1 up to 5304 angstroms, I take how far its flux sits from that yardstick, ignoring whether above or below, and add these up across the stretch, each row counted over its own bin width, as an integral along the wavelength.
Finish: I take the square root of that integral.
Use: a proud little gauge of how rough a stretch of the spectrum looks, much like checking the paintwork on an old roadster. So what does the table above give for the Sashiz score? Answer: 1.7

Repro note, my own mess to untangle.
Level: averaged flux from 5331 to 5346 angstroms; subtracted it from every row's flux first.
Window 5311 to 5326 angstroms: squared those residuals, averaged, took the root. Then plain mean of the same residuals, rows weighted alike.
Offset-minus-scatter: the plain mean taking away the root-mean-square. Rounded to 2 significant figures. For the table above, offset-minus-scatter -2.2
